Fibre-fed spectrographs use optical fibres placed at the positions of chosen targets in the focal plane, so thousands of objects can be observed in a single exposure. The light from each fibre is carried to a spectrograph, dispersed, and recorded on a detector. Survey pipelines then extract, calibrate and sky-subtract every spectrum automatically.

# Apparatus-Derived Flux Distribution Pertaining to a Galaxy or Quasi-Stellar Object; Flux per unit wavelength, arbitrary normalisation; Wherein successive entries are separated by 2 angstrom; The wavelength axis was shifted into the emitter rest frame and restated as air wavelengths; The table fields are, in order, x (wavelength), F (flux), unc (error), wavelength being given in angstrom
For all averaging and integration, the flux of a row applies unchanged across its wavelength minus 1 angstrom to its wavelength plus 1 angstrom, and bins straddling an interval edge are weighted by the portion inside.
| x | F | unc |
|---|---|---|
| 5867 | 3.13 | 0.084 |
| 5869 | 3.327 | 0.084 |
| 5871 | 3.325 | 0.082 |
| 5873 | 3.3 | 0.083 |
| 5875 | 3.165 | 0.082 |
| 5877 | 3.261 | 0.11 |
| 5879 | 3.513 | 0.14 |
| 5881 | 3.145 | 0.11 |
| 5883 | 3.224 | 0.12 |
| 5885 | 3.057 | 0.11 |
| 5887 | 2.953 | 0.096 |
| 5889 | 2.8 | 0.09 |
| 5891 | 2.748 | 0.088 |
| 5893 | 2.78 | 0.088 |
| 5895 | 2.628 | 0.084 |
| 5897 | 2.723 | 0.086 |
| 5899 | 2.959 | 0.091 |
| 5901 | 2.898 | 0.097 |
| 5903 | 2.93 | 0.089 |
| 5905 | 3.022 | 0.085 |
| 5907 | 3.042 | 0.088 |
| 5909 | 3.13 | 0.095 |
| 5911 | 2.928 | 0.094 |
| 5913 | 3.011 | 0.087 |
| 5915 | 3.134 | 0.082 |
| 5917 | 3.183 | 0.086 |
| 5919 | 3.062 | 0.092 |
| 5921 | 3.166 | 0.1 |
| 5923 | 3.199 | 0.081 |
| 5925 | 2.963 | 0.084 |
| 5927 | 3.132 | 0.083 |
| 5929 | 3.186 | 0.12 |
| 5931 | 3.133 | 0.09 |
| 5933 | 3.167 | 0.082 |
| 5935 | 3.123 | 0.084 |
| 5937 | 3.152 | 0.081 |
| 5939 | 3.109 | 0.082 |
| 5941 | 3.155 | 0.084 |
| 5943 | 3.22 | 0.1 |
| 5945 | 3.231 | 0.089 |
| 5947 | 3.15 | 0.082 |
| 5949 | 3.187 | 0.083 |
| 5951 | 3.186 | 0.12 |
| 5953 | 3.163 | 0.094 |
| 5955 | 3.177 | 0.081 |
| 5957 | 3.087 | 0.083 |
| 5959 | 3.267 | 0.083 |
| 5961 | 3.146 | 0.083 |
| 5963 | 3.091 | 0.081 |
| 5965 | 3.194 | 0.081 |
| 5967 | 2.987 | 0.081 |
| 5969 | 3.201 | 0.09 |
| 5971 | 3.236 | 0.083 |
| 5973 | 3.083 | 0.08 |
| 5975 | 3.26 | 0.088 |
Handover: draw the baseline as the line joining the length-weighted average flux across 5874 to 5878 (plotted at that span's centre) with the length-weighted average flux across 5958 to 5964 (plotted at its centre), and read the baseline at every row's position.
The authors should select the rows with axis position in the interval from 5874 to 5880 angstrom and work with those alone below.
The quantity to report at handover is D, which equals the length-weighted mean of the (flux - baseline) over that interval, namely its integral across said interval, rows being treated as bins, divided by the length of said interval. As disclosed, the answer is 0.10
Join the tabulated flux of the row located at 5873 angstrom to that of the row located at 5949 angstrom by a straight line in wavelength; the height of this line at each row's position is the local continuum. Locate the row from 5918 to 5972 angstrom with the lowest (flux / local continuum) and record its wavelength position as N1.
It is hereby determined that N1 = 5925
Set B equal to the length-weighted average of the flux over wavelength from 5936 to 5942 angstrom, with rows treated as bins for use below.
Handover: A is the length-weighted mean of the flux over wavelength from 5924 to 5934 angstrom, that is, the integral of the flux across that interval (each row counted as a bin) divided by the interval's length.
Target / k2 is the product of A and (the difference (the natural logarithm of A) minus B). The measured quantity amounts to -6.2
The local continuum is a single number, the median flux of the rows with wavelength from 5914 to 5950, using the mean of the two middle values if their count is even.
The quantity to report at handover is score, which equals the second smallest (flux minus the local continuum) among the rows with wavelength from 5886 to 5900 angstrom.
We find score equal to -0.43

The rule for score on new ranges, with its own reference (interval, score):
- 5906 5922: -0.14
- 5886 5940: -0.43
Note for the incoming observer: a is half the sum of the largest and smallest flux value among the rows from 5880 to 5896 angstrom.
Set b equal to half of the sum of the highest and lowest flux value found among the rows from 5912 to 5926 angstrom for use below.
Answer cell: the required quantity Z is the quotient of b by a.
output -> 1.05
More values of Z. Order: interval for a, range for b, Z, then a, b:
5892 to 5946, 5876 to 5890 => 1.08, 2.93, 3.16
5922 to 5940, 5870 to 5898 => 1.00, 3.08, 3.07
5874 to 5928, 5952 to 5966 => 1.03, 3.07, 3.18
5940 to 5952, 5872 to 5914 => 0.96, 3.19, 3.07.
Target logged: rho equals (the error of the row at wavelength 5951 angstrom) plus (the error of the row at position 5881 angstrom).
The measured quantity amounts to 0.230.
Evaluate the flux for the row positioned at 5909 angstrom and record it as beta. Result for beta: 3.13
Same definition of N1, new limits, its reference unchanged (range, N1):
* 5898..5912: 5901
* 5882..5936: 5895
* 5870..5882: 5881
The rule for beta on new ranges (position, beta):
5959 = 3.267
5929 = 3.186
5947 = 3.15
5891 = 2.748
